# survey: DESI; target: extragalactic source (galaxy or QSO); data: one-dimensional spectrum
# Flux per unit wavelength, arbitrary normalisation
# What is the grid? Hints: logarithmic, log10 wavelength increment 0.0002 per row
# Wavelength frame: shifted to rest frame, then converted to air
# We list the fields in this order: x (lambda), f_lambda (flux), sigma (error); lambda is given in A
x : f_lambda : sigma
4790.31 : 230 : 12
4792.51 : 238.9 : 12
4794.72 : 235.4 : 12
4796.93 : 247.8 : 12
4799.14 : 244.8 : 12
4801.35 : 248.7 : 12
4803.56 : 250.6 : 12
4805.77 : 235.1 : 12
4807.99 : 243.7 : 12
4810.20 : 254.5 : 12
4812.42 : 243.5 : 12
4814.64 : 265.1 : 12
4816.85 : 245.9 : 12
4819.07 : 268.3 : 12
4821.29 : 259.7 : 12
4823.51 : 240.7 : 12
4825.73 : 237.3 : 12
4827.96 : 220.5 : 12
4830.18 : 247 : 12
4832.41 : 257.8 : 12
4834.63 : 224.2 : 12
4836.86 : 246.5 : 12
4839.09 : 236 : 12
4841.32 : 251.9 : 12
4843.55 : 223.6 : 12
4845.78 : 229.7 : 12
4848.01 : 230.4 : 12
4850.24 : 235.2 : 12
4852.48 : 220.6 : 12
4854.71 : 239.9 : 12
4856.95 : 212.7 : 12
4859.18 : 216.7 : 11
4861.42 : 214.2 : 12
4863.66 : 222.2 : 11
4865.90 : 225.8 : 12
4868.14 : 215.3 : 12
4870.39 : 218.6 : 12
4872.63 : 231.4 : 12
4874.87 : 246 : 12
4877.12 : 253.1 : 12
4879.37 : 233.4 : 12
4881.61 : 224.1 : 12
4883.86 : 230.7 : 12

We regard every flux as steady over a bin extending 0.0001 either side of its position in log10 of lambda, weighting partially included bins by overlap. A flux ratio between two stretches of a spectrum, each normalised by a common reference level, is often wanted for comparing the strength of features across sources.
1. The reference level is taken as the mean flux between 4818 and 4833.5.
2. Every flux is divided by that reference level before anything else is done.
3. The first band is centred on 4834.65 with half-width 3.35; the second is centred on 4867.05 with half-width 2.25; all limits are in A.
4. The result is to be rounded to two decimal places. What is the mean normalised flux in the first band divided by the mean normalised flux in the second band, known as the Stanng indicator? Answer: 1.10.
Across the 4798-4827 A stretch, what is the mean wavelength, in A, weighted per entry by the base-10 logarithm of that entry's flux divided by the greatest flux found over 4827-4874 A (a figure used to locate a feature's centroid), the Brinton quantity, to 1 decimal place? 4811.2 A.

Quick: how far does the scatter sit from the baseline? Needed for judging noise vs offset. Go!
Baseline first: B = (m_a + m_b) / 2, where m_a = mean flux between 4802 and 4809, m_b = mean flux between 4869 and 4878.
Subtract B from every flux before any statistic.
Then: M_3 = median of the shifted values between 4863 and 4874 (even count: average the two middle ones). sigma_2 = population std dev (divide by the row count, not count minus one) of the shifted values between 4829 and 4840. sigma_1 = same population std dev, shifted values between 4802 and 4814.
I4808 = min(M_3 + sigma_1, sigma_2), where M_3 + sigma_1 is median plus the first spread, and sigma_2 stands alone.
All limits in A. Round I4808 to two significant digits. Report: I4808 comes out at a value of -11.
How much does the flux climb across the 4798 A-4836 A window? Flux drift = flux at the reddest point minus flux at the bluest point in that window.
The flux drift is -21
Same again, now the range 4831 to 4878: -5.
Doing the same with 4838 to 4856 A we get 4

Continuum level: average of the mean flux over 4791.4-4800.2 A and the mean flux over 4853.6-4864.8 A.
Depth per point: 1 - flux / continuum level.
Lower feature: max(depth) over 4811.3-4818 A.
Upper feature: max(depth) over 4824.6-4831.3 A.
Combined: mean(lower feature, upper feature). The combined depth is 0.00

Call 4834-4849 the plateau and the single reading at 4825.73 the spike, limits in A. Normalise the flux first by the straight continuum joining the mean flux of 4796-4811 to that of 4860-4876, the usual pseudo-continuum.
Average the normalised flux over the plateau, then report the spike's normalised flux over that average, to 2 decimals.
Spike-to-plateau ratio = 0.99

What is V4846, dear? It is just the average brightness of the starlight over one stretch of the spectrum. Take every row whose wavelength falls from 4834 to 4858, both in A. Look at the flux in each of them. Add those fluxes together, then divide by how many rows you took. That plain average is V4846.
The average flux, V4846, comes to 232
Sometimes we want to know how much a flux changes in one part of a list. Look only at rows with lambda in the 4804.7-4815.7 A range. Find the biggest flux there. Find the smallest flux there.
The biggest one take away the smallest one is 30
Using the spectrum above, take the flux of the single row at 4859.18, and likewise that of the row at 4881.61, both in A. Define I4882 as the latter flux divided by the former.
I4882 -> 1.03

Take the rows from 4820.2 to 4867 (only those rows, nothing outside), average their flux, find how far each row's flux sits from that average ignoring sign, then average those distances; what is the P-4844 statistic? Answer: 11.6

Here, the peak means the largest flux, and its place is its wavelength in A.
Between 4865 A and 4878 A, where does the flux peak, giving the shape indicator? 4877.12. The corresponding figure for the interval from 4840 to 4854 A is 4841.32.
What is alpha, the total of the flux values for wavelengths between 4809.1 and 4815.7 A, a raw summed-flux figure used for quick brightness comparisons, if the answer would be 763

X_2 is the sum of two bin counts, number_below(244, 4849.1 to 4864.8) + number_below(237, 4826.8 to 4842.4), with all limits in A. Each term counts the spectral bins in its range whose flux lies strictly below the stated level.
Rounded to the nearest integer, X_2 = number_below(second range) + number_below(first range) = 10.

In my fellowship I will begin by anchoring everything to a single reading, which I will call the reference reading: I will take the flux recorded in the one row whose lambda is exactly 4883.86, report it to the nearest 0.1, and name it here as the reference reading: 230.7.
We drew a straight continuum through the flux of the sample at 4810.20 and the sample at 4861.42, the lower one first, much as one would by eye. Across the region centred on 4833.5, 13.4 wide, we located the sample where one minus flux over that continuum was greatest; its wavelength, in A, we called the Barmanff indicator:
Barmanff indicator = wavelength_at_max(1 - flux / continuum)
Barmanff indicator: 4827.96 A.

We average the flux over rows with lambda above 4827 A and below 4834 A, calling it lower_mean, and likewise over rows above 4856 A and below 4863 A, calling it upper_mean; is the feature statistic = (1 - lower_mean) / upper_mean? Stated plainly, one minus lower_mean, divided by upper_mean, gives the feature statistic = -1.12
